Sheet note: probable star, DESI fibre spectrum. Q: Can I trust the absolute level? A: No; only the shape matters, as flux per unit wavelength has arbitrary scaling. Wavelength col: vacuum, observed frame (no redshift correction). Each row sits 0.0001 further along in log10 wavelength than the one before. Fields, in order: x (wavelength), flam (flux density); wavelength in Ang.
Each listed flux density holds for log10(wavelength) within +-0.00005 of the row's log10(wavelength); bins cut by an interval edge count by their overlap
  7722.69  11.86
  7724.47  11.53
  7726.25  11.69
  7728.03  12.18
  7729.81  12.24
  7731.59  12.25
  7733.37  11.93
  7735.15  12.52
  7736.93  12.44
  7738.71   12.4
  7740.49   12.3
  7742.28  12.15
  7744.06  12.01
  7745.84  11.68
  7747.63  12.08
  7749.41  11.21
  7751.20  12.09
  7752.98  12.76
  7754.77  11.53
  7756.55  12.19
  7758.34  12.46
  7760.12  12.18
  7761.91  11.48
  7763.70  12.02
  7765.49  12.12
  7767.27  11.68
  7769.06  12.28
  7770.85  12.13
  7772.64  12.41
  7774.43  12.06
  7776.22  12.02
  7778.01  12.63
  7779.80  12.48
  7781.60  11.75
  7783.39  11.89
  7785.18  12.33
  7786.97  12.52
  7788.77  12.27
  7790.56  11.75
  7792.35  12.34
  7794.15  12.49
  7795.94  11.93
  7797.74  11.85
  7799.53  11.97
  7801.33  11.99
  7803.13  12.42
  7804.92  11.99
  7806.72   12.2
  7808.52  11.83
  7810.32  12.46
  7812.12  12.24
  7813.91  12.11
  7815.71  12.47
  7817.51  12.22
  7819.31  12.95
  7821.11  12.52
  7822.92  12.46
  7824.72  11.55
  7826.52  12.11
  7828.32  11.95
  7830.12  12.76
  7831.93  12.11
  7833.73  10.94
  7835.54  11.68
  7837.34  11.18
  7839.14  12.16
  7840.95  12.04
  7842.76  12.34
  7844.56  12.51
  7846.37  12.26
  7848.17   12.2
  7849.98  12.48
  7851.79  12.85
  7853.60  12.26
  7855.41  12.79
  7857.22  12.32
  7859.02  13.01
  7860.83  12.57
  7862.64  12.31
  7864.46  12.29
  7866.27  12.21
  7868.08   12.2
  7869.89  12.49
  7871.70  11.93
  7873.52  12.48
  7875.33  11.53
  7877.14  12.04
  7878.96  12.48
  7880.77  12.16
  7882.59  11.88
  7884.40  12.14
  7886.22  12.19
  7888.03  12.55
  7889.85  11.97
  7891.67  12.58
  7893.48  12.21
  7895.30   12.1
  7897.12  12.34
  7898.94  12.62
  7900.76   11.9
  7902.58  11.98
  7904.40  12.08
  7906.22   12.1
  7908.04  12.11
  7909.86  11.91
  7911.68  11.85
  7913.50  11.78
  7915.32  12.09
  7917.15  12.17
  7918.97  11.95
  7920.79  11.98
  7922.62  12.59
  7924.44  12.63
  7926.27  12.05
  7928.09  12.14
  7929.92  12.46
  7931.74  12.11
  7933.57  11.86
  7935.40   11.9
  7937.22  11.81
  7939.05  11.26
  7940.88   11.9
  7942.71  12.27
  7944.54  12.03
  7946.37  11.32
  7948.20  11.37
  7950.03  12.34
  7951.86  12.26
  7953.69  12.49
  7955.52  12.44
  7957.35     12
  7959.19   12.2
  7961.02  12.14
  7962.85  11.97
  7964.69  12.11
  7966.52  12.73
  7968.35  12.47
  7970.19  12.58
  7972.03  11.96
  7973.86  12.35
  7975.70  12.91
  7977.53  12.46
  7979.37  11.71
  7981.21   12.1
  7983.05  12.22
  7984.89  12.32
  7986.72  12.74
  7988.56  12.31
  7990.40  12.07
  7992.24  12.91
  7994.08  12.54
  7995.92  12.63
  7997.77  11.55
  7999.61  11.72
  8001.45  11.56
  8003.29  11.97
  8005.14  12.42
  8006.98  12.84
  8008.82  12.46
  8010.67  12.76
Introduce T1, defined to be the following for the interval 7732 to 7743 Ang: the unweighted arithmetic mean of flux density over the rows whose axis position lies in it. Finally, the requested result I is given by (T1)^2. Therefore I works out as 151.0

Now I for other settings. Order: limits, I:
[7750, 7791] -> 147.2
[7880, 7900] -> 150.0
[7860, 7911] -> 148.6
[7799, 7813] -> 147.3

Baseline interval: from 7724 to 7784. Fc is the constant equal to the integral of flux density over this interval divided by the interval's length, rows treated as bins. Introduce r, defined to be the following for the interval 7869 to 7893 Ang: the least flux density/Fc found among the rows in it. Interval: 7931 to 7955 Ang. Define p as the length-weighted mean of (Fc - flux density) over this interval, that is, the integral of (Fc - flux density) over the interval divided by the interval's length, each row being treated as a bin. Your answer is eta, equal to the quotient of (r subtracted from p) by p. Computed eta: -5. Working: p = 0.16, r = 0.954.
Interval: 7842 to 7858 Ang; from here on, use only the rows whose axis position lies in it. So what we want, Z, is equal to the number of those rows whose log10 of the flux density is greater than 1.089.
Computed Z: 6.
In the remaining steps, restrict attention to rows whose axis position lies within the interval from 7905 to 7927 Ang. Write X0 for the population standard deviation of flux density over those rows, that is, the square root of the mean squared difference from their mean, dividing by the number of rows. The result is 0.25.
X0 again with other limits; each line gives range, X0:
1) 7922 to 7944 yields 0.37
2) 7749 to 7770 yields 0.43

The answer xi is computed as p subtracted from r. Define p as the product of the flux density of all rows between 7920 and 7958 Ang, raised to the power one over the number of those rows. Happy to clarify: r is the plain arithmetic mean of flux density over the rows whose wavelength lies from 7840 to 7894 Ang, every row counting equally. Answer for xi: 0.26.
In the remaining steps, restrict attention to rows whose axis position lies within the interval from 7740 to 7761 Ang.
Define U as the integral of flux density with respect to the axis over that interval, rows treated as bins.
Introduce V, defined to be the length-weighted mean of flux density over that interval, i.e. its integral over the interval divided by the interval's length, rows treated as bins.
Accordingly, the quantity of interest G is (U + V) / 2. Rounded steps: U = 253.0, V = 12.05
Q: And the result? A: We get 133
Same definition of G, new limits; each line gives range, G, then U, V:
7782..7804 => 140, 267.0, 12.14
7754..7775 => 133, 253.1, 12.05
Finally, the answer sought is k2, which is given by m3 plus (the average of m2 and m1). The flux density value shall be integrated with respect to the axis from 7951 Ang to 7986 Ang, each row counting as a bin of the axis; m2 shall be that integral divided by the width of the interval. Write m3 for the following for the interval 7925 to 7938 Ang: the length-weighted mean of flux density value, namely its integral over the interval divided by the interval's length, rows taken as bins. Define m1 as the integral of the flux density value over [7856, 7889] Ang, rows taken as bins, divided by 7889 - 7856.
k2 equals 24.3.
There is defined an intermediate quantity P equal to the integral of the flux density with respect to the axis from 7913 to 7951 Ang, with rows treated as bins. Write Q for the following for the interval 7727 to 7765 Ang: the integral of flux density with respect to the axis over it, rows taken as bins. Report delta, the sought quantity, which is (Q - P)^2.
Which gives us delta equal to 13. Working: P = 456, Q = 460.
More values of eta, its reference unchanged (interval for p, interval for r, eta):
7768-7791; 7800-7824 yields 10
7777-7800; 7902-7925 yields 12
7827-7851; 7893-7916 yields -28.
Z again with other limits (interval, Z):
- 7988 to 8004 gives 4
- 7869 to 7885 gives 3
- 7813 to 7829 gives 4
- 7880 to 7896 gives 2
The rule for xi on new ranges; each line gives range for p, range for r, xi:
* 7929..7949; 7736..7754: 0.27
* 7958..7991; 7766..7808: -0.15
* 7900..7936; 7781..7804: 0.04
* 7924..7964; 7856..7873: 0.33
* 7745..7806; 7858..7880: 0.21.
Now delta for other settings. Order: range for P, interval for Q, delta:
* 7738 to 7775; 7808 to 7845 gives 6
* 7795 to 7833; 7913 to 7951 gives 51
